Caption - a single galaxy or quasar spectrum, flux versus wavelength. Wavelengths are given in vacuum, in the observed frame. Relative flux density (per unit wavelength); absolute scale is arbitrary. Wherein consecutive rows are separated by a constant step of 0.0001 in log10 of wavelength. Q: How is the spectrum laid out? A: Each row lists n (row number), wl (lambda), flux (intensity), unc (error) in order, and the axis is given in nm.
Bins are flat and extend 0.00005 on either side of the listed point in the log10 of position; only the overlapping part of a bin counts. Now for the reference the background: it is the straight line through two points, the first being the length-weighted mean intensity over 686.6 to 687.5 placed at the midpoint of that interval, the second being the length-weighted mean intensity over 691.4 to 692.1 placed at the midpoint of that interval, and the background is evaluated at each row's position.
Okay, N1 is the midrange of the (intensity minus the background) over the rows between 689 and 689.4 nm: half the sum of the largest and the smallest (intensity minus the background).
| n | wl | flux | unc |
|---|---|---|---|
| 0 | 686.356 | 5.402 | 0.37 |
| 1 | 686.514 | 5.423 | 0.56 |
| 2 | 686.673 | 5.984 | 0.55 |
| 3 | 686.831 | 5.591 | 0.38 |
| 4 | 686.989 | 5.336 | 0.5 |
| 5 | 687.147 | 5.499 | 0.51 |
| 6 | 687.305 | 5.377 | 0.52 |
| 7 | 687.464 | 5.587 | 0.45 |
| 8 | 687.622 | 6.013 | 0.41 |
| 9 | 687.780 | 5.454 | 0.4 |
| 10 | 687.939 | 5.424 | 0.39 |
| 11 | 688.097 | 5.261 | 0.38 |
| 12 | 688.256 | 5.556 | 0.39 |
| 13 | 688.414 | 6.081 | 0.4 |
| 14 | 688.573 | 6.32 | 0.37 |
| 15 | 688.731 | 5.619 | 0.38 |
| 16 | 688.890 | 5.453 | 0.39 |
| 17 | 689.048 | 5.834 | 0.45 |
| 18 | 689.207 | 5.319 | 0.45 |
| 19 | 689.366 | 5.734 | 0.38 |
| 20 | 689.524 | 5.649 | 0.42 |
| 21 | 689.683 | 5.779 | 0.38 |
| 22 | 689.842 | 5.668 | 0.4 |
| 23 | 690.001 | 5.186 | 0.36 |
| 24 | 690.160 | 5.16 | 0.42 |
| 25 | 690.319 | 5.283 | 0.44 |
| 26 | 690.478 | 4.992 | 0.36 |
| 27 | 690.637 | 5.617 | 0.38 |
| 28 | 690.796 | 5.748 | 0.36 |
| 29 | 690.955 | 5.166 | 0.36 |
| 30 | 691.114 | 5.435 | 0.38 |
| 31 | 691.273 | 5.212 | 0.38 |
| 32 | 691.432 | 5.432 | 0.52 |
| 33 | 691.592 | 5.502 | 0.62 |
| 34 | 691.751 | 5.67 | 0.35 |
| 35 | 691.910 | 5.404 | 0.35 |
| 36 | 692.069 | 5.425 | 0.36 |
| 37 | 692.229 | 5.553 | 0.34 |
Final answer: 0.05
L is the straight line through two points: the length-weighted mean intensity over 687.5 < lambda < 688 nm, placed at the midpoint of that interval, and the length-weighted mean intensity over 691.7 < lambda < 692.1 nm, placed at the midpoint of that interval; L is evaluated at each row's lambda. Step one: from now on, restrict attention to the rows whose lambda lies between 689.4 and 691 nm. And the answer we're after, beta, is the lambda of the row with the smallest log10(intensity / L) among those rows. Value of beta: 690.478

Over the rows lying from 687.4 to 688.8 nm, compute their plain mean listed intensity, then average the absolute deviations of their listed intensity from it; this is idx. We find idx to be 0.291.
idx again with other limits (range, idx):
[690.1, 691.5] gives 0.195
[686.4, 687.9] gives 0.186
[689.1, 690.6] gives 0.257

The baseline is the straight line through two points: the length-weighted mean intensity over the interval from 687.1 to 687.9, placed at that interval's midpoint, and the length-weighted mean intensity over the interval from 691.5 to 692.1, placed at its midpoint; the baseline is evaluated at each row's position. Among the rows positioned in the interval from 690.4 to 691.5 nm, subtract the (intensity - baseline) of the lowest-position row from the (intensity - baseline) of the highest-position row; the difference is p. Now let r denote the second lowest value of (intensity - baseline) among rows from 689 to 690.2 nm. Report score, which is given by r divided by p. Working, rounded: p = 0.46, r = -0.35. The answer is -0.8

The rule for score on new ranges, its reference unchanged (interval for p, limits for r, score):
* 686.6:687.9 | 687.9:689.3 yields 0.5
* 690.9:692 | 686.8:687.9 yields -0.8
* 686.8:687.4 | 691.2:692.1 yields 0.5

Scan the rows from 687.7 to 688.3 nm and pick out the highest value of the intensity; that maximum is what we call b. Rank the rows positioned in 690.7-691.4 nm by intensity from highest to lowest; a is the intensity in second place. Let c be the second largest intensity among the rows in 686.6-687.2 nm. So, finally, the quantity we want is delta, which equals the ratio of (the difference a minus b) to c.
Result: -0.022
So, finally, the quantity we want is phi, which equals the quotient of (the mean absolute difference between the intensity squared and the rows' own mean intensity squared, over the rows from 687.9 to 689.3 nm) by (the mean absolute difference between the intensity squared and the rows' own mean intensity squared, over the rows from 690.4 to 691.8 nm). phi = 1.56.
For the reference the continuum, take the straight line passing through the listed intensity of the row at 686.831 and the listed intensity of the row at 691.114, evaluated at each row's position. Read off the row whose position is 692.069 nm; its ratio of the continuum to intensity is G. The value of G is 1.00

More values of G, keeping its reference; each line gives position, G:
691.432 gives 1.00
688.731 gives 0.98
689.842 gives 0.97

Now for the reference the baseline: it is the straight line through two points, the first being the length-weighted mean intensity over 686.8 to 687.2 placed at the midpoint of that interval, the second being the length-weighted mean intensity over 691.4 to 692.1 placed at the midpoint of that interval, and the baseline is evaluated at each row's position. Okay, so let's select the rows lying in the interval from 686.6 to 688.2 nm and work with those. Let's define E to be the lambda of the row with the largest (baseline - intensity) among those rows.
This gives 688.097 nm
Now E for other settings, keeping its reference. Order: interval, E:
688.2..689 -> 688.890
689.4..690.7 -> 690.478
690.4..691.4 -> 690.478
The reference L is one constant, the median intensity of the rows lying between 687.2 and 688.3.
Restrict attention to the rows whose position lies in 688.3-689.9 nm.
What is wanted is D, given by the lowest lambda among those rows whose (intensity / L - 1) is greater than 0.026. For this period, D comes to 688.414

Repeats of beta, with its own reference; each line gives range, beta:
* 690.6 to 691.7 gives 690.955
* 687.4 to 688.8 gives 688.097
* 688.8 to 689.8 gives 689.207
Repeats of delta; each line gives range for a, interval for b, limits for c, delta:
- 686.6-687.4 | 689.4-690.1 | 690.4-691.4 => -0.033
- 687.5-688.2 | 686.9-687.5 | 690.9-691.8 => -0.024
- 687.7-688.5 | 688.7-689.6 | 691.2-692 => -0.051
